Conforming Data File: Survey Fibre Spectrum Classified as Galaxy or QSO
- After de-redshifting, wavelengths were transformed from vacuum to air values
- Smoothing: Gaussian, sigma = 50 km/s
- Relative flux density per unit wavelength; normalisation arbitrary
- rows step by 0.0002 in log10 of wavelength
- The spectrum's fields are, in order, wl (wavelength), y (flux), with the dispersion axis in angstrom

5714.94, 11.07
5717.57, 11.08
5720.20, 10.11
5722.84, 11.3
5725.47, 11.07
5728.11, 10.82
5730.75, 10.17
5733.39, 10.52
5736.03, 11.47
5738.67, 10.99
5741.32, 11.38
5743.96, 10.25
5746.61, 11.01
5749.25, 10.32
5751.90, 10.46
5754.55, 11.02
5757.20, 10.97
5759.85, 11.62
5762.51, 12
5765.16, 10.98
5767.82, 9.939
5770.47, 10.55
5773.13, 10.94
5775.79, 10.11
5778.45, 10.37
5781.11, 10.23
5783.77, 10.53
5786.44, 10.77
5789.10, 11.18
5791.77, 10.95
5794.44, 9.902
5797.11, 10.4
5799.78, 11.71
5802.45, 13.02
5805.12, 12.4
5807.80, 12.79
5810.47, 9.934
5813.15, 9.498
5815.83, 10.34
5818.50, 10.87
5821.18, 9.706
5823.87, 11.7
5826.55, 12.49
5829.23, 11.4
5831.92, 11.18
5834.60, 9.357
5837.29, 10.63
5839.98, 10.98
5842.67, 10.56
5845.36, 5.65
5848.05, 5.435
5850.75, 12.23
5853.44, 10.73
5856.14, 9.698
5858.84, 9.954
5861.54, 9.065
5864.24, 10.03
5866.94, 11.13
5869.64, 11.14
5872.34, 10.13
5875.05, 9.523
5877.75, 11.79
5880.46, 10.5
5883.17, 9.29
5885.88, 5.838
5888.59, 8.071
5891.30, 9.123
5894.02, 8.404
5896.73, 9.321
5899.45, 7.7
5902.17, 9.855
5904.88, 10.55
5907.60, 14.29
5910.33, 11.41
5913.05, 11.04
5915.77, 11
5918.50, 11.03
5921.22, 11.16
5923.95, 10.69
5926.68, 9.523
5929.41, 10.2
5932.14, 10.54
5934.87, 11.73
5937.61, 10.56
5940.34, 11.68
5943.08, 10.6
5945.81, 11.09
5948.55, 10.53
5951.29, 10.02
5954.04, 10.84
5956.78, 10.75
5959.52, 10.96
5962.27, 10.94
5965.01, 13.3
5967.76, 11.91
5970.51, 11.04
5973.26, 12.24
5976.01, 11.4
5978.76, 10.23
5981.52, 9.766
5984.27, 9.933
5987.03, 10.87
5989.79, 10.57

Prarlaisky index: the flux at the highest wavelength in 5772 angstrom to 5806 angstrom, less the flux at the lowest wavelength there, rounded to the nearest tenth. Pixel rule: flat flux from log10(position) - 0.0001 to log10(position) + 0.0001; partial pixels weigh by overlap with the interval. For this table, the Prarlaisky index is 1.5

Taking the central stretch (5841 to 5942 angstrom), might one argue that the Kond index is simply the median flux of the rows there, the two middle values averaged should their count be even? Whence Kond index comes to 10.5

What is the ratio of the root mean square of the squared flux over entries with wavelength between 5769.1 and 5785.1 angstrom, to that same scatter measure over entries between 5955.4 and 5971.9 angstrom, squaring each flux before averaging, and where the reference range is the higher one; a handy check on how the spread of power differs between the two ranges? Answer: 0.81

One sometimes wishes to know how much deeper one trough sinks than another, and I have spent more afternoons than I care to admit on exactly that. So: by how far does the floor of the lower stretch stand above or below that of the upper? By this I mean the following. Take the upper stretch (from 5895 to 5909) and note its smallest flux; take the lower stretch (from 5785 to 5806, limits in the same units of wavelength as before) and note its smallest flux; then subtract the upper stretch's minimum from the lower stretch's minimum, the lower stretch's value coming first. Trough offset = 2.2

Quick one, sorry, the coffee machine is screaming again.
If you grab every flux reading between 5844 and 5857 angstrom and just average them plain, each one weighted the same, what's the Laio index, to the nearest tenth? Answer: 8.7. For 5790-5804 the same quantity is 11.2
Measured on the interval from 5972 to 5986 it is 10.7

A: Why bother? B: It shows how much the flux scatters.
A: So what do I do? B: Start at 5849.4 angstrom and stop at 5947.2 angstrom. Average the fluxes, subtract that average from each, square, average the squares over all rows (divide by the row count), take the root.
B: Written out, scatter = 1.4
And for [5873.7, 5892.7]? 1.7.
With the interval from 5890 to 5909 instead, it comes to 2.0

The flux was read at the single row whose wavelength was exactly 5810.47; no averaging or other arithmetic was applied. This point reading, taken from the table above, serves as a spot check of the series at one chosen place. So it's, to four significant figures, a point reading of 9.934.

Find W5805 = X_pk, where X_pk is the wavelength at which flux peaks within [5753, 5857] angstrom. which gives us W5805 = 5802.45 angstrom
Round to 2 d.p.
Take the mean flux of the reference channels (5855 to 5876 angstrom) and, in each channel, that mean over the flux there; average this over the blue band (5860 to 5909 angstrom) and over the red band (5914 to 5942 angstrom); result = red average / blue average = 0.88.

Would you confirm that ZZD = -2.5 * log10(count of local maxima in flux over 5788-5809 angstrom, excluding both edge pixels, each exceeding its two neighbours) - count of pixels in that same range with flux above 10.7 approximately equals -6.0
